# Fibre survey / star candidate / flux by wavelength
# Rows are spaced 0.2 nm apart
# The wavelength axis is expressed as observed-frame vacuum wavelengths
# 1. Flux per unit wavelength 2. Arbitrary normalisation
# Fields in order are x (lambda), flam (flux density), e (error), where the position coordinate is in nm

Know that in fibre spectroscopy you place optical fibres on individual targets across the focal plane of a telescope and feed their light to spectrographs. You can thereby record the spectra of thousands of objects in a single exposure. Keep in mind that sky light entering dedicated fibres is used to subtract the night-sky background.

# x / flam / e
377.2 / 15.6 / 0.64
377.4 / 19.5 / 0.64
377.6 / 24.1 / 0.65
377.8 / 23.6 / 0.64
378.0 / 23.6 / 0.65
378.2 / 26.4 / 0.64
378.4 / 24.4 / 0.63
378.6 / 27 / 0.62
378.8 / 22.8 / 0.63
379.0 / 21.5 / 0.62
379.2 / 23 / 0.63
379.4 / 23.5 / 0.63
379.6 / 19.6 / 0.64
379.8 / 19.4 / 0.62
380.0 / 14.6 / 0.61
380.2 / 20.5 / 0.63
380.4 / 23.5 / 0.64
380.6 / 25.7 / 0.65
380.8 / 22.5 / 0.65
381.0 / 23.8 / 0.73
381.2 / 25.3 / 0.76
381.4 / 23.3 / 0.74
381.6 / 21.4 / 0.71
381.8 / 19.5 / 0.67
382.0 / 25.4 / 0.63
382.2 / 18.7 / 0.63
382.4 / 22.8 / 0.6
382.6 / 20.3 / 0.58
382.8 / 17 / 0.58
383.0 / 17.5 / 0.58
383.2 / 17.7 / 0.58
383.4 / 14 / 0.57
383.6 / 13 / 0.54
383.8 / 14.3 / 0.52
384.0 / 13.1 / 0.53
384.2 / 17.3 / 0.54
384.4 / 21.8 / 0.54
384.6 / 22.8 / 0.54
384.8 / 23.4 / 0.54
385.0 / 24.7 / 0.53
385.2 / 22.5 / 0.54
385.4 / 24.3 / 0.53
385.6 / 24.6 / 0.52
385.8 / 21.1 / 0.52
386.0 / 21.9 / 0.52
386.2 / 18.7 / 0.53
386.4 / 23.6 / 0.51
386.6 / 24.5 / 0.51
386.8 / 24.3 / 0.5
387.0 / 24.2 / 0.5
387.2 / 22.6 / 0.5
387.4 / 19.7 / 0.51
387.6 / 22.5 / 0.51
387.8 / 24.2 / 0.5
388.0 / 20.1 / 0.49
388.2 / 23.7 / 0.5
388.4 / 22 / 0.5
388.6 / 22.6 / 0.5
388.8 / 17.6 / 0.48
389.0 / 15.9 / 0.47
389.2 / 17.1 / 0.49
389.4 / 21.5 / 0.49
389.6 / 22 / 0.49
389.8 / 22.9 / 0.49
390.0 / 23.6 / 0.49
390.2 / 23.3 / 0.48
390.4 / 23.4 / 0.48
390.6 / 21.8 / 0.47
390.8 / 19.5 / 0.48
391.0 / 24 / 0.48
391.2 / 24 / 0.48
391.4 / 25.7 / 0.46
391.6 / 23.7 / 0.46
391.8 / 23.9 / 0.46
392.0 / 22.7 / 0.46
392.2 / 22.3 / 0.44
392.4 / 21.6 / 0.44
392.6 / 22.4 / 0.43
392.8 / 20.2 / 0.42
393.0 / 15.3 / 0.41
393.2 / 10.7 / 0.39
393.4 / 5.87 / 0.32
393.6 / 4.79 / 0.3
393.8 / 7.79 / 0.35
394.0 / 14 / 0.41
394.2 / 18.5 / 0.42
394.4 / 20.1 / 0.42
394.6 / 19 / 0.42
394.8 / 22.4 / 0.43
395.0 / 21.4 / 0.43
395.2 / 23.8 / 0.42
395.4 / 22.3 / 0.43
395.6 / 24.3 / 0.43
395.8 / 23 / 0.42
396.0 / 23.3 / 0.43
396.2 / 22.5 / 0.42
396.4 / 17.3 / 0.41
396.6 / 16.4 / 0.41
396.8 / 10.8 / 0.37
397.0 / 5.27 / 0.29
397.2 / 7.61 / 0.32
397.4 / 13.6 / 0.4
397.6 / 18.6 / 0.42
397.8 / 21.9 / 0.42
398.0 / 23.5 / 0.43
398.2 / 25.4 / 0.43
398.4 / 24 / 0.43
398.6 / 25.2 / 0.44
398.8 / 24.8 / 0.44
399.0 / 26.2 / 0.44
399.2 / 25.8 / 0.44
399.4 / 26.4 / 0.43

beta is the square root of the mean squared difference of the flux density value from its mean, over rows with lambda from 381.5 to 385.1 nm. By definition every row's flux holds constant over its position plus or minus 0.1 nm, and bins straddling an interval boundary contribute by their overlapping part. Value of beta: 3.8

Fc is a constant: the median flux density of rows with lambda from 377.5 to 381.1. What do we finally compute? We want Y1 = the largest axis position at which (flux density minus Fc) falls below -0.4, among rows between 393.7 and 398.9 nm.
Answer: 397.8 nm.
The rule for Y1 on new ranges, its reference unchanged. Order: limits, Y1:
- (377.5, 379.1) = 379.0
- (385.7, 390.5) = 389.8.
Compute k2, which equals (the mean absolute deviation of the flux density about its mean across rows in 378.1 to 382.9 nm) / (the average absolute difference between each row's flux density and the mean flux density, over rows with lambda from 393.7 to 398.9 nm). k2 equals 0.5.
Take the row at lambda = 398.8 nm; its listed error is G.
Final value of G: 0.440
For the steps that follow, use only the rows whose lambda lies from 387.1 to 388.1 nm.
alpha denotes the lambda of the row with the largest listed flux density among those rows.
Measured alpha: 387.8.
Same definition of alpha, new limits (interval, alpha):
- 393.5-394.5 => 394.4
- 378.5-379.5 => 378.6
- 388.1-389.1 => 388.2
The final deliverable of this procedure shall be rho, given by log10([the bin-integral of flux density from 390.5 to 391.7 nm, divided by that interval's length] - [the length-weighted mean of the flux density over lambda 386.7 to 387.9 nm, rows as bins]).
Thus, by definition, -0.7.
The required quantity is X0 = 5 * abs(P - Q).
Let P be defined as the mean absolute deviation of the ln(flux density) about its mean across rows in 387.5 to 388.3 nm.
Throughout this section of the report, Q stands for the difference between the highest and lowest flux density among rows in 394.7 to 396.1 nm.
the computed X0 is 14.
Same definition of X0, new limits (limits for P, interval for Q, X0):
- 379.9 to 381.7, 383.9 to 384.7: 48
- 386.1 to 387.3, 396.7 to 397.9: 83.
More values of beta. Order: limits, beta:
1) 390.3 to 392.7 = 1.5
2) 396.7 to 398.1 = 6.5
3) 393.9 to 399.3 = 5.5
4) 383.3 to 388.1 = 3.8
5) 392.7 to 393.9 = 5.4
